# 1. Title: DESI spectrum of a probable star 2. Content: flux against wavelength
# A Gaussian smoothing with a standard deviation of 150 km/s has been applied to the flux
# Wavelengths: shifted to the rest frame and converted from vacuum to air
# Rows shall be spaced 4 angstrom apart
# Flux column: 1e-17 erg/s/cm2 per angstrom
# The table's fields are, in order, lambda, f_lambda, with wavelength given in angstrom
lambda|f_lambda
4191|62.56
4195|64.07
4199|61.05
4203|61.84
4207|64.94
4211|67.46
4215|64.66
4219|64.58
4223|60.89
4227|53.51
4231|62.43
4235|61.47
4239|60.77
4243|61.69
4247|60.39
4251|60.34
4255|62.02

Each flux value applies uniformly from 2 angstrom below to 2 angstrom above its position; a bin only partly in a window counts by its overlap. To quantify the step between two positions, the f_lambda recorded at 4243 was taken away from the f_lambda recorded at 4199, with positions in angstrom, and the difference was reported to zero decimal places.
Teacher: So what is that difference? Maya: -1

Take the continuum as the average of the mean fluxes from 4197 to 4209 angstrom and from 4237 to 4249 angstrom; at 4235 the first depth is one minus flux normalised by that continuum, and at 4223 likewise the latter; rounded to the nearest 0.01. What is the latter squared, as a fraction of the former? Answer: 0.04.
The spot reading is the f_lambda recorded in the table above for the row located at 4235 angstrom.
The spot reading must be 61.47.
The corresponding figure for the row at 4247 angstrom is 60.39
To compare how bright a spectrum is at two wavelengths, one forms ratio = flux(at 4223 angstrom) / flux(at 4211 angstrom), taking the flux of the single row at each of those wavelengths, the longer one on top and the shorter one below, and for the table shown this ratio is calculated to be 0.90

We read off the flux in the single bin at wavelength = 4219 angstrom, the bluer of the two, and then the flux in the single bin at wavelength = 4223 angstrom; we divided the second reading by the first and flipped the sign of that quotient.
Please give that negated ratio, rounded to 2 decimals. -0.94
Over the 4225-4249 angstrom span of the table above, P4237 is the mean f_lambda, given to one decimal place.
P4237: 60.0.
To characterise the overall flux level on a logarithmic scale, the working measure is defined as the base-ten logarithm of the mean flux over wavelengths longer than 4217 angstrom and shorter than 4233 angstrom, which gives 1.78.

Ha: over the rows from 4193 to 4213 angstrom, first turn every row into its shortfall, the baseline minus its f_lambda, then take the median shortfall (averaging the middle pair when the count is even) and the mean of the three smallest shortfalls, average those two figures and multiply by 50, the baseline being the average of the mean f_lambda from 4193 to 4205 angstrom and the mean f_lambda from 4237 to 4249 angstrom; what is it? -157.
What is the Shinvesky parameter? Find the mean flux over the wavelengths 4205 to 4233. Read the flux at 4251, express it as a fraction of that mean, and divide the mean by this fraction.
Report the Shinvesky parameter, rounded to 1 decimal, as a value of 65.0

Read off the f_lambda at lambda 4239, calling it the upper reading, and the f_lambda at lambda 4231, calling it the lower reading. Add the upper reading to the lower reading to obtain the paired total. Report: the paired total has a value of 123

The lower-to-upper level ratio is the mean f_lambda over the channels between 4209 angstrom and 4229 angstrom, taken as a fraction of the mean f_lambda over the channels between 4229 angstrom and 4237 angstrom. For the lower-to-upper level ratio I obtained 1.00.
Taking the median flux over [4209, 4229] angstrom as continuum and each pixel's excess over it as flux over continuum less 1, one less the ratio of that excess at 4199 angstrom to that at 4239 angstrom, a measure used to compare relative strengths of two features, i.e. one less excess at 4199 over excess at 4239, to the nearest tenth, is 0.1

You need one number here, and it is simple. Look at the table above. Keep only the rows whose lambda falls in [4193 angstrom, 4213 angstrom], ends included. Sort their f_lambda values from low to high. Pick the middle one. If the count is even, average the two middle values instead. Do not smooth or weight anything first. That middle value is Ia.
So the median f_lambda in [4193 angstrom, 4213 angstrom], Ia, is 64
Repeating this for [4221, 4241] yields 61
